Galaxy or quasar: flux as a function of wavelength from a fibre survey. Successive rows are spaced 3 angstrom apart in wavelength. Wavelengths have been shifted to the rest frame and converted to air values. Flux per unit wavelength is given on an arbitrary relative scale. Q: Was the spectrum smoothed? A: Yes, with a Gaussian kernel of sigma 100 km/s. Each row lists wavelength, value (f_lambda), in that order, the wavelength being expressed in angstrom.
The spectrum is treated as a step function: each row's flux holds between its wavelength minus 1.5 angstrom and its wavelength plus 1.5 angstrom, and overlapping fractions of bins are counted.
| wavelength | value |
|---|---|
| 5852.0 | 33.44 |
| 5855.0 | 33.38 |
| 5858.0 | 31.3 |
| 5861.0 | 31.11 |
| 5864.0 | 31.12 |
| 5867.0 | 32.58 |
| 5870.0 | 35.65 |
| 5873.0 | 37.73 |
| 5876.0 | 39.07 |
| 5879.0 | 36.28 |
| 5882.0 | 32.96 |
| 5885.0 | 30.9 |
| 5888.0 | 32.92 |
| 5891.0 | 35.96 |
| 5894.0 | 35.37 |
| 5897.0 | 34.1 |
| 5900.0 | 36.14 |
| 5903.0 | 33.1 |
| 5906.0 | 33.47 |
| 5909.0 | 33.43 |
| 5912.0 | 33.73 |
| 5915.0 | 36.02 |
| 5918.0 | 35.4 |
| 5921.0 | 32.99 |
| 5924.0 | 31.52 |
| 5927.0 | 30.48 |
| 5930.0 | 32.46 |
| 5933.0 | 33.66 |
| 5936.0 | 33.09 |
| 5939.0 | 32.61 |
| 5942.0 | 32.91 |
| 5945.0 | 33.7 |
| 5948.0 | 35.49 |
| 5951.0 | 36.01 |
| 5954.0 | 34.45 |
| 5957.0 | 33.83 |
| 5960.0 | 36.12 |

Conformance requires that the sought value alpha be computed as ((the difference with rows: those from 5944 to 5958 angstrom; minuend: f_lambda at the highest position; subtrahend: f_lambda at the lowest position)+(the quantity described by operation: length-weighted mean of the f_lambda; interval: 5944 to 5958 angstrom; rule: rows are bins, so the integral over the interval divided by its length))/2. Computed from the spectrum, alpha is 17.4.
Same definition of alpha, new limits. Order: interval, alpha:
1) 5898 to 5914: 15.8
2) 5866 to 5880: 20.0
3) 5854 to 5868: 15.5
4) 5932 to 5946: 16.6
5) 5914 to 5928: 13.9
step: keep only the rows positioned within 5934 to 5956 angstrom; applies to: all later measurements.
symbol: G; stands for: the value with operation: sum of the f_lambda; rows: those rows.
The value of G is 238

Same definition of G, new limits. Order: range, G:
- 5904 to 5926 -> 237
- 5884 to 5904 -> 238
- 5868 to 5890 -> 246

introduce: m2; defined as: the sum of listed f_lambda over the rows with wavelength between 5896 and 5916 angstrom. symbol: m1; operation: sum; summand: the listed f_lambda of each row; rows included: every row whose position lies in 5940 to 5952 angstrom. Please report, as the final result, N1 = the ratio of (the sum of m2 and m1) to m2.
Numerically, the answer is 1.58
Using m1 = 138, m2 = 240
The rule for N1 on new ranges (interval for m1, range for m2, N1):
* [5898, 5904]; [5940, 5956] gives 1.40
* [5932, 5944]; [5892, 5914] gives 1.55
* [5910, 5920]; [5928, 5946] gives 1.53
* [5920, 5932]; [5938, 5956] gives 1.62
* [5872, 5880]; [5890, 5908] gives 1.54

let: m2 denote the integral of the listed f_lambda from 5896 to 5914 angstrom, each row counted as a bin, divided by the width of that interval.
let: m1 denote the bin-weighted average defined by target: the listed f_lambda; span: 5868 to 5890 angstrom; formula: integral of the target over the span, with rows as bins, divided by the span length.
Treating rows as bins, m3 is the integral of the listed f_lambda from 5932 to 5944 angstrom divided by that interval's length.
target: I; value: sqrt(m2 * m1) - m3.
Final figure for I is 1.47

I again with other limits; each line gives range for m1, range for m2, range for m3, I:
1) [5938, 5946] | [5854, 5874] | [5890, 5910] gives -1.39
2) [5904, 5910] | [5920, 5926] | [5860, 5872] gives -0.16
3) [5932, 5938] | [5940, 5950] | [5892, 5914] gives -0.60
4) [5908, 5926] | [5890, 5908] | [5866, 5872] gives -0.35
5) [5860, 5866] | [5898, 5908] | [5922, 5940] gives 0.37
